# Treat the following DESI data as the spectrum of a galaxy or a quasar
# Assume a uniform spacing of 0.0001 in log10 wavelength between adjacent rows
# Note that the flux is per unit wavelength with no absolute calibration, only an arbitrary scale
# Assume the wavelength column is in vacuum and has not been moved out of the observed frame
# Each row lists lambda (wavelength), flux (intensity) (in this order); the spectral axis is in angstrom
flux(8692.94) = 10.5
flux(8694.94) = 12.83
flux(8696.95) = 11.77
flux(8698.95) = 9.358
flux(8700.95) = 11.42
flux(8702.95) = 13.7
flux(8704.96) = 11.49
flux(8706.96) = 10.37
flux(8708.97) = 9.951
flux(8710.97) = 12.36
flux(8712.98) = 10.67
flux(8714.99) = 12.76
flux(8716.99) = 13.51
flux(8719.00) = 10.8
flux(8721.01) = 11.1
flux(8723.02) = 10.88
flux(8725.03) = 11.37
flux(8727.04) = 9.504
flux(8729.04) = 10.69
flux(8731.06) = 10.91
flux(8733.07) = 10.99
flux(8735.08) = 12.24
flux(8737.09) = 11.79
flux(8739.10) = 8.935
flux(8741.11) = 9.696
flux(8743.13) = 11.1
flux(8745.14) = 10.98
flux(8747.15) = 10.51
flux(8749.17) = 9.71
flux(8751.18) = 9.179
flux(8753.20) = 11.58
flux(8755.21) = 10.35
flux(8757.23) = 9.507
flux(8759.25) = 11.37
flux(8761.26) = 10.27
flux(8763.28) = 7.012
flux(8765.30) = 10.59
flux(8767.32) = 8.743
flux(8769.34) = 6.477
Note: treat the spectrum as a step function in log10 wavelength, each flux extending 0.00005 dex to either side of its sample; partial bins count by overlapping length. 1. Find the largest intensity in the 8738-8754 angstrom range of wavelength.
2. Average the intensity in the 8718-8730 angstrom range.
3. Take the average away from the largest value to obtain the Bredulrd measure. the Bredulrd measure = 0.9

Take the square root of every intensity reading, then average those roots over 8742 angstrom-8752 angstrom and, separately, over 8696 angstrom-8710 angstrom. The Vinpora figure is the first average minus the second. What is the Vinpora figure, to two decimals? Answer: -0.13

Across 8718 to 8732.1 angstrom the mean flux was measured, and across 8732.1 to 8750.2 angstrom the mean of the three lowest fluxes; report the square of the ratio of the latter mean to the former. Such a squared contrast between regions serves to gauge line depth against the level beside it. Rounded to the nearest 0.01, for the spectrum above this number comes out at 0.77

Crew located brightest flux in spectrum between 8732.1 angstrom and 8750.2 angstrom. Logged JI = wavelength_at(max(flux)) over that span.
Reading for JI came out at 8735.08 angstrom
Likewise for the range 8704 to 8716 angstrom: 8714.99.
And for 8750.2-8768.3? 8753.20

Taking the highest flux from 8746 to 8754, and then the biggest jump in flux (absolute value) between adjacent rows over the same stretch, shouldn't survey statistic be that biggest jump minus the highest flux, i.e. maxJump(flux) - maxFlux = -9.2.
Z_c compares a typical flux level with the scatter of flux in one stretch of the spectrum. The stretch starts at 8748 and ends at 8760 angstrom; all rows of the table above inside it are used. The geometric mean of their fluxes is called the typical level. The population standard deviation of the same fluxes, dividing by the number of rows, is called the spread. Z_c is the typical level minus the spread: 9.3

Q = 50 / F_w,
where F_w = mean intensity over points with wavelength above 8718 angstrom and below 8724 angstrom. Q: 4.6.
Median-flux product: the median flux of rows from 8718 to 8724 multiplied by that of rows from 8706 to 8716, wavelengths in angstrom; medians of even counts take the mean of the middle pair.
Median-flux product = 116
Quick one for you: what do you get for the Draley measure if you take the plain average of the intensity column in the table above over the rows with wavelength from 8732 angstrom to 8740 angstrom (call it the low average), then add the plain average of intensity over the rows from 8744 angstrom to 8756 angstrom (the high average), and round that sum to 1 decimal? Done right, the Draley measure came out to 21.4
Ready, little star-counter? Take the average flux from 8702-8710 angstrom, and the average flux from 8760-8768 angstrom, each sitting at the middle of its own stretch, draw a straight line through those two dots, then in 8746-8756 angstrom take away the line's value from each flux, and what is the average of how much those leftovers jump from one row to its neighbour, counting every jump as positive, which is 1.20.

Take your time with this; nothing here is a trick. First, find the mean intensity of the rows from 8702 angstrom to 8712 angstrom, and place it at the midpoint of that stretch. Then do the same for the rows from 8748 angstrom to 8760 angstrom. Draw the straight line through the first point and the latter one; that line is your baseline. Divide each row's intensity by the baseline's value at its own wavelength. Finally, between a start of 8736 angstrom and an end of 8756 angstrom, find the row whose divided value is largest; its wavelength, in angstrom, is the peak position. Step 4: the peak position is 8753.20 angstrom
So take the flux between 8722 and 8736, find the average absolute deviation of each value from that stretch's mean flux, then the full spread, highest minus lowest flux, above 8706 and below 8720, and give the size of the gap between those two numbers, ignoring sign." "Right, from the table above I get 3.1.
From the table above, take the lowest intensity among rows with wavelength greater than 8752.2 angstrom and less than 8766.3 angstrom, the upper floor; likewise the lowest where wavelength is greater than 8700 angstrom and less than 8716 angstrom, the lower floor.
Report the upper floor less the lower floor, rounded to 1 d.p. -2.9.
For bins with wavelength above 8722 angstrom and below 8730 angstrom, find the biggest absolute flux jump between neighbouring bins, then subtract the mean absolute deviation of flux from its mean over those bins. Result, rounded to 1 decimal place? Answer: 1.3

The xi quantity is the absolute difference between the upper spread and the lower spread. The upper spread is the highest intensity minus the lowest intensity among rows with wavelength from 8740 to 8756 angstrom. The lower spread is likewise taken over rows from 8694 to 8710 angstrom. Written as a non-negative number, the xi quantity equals 1.9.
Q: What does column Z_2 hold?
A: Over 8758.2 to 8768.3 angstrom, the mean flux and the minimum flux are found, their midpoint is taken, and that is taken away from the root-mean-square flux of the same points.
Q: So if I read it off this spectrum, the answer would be 1.42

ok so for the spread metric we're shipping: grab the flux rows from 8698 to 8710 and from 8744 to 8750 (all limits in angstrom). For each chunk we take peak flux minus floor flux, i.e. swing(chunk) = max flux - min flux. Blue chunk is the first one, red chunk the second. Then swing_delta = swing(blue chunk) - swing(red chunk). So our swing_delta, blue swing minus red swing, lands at 3.1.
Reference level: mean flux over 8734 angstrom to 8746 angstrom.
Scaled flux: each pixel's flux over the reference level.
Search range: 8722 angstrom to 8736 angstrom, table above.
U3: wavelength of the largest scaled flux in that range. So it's 8735.08 angstrom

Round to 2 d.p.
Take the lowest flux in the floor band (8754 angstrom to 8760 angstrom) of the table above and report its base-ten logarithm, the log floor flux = 0.98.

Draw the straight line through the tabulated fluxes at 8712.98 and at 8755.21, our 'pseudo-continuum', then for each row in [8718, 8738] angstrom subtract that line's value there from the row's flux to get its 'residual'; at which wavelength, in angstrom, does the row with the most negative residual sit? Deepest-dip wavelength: 8727.04 angstrom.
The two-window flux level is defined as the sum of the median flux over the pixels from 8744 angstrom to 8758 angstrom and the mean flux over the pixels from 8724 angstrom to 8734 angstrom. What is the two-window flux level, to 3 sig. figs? 21.0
